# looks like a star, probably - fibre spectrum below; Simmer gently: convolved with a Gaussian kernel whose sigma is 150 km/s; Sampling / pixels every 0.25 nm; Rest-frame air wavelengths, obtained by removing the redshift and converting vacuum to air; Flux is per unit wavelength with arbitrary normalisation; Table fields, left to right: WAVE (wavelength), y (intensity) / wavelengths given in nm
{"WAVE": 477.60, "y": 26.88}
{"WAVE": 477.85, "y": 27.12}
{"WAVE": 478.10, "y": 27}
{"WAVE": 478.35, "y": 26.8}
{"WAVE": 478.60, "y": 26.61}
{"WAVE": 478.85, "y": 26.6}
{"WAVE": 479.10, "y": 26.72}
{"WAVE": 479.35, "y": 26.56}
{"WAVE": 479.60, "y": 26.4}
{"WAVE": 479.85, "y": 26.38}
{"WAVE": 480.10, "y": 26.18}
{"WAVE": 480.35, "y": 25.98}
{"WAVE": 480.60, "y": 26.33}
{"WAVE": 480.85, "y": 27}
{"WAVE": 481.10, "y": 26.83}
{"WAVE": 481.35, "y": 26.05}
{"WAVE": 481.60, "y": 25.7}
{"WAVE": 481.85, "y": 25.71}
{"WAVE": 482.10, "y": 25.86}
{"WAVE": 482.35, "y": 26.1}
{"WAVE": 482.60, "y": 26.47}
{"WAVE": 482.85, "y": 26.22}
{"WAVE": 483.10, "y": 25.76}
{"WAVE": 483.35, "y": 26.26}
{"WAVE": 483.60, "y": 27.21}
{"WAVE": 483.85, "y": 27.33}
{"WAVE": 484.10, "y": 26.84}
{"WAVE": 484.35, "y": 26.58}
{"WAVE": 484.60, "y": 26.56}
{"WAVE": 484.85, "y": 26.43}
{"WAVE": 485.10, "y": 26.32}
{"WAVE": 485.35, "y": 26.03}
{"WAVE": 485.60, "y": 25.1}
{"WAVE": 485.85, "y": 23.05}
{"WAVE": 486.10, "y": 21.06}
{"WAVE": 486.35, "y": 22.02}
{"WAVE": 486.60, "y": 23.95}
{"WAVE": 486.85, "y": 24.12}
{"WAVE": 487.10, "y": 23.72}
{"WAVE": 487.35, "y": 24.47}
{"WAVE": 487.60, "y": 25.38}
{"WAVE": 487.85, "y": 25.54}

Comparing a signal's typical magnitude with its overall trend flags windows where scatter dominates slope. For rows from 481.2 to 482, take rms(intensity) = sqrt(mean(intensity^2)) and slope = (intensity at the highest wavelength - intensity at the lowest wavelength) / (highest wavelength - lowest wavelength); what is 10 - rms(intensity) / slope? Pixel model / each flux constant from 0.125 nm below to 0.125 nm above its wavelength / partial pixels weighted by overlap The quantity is 48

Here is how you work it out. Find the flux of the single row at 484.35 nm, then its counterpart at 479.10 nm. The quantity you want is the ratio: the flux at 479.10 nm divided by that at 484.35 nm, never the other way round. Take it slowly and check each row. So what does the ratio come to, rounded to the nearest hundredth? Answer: 1.01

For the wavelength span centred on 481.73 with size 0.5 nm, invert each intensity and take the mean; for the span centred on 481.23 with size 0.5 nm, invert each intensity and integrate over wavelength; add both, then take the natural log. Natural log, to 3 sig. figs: -2.85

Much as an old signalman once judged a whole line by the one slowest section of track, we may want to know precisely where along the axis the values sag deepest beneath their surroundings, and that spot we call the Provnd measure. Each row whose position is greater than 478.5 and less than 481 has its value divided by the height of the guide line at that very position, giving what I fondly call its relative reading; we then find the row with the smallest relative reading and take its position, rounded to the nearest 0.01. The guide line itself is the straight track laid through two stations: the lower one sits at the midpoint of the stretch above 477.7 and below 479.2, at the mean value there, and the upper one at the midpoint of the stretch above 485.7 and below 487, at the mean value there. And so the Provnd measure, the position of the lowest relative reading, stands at 478.60 nm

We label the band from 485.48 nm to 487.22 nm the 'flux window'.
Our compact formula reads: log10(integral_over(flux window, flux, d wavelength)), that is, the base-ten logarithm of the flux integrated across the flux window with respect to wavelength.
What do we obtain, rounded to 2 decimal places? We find 1.61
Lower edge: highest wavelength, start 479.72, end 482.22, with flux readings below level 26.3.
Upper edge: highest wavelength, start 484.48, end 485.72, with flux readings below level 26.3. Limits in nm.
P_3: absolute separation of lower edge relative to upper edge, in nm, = 3.50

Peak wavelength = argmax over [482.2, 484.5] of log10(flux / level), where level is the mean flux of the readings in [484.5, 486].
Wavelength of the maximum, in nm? 483.85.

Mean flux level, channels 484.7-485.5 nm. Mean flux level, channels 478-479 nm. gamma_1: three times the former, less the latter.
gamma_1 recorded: 52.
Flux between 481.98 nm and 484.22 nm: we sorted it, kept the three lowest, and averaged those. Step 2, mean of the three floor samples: 25.9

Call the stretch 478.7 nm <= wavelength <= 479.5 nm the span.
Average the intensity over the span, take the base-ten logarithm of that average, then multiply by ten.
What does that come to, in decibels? 14.3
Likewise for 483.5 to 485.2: 14.3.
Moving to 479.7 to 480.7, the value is 14.2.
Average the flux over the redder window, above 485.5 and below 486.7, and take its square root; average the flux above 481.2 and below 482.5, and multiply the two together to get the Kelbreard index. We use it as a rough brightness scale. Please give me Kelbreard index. 124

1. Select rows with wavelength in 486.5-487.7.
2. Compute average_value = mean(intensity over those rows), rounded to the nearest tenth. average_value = 24.3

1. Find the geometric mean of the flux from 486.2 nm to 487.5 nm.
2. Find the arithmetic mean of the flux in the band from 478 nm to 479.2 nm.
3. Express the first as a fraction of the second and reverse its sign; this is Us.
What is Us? -0.884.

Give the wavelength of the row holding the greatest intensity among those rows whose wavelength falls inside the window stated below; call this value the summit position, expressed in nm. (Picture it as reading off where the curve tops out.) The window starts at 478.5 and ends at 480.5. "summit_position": 479.10 nm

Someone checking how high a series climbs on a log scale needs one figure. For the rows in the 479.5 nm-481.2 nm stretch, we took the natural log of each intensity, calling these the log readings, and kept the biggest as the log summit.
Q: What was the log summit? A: 3.30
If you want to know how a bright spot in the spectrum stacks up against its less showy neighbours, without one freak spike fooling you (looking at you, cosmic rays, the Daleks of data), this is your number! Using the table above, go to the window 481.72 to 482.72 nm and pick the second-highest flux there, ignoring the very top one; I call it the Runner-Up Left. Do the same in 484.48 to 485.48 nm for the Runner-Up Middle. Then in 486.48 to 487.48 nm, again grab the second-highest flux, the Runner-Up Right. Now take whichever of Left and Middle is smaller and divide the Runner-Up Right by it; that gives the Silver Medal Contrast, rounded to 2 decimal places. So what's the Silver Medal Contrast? 0.92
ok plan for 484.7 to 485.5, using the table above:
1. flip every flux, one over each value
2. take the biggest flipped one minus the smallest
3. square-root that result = 0.024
